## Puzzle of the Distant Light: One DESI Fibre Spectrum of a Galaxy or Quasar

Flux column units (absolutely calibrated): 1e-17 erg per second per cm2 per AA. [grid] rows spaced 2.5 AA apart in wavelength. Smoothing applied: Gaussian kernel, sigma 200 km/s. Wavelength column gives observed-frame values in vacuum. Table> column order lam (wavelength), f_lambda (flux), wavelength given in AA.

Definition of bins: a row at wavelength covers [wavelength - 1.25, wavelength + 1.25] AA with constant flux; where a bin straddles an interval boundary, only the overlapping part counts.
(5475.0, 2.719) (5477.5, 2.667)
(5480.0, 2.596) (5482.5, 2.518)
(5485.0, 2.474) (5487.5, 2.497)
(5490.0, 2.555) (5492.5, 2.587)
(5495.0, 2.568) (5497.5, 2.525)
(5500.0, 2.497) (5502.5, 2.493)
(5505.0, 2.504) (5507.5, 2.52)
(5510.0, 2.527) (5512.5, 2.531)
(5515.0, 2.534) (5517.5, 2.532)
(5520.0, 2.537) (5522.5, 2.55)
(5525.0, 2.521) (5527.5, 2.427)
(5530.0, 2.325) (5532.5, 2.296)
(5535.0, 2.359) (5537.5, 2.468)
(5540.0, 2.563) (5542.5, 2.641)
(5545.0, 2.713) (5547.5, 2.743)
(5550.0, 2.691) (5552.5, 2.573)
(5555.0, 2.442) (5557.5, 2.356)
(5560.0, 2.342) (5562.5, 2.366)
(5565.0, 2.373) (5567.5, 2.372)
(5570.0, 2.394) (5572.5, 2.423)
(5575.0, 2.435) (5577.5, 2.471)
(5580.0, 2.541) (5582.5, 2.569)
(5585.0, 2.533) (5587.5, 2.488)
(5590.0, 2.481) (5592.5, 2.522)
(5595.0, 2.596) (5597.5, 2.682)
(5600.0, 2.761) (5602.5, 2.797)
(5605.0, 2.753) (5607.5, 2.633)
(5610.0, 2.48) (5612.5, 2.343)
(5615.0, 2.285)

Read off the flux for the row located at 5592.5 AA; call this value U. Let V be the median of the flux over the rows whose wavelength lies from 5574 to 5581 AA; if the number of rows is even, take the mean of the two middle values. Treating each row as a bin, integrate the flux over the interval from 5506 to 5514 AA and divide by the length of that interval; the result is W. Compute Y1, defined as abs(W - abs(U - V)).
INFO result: 2.47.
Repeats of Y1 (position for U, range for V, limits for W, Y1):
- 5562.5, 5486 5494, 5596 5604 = 2.55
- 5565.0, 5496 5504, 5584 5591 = 2.38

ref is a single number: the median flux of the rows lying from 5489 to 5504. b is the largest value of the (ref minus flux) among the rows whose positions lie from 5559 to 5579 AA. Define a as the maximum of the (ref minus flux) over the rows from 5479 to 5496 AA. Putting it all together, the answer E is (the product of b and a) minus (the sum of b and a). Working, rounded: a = 0.07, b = 0.20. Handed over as -0.25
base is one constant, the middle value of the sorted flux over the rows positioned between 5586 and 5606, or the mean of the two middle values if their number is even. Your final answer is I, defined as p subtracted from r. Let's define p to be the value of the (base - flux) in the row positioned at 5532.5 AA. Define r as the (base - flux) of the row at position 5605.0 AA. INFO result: -0.5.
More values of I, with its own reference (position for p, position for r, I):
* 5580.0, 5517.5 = 0.0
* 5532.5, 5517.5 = -0.2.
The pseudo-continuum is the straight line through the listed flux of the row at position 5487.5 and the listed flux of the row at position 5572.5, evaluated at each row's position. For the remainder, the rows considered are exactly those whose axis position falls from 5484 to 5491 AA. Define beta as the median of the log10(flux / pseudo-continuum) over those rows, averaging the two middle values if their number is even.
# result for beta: 0.000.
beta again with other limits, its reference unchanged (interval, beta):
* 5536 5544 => 0.019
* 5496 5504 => 0.002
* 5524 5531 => -0.006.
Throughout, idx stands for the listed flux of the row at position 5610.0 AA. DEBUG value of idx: 2.48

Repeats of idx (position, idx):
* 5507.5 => 2.52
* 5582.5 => 2.569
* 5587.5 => 2.488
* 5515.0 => 2.534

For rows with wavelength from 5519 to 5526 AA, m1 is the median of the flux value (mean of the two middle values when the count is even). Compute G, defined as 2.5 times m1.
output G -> 6.34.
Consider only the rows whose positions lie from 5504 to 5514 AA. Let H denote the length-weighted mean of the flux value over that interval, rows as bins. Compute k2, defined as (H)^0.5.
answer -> 1.59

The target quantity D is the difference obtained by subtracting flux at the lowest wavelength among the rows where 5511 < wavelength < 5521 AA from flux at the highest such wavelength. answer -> 0.01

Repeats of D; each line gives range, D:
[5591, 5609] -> 0.11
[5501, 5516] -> 0.04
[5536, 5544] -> 0.17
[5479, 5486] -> -0.12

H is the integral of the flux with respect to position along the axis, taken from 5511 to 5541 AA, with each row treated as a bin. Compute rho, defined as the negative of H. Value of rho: -74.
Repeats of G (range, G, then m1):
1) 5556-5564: 5.89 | 2.36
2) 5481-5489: 6.24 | 2.50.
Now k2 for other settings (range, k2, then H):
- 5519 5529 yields 1.58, 2.50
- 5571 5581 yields 1.57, 2.46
